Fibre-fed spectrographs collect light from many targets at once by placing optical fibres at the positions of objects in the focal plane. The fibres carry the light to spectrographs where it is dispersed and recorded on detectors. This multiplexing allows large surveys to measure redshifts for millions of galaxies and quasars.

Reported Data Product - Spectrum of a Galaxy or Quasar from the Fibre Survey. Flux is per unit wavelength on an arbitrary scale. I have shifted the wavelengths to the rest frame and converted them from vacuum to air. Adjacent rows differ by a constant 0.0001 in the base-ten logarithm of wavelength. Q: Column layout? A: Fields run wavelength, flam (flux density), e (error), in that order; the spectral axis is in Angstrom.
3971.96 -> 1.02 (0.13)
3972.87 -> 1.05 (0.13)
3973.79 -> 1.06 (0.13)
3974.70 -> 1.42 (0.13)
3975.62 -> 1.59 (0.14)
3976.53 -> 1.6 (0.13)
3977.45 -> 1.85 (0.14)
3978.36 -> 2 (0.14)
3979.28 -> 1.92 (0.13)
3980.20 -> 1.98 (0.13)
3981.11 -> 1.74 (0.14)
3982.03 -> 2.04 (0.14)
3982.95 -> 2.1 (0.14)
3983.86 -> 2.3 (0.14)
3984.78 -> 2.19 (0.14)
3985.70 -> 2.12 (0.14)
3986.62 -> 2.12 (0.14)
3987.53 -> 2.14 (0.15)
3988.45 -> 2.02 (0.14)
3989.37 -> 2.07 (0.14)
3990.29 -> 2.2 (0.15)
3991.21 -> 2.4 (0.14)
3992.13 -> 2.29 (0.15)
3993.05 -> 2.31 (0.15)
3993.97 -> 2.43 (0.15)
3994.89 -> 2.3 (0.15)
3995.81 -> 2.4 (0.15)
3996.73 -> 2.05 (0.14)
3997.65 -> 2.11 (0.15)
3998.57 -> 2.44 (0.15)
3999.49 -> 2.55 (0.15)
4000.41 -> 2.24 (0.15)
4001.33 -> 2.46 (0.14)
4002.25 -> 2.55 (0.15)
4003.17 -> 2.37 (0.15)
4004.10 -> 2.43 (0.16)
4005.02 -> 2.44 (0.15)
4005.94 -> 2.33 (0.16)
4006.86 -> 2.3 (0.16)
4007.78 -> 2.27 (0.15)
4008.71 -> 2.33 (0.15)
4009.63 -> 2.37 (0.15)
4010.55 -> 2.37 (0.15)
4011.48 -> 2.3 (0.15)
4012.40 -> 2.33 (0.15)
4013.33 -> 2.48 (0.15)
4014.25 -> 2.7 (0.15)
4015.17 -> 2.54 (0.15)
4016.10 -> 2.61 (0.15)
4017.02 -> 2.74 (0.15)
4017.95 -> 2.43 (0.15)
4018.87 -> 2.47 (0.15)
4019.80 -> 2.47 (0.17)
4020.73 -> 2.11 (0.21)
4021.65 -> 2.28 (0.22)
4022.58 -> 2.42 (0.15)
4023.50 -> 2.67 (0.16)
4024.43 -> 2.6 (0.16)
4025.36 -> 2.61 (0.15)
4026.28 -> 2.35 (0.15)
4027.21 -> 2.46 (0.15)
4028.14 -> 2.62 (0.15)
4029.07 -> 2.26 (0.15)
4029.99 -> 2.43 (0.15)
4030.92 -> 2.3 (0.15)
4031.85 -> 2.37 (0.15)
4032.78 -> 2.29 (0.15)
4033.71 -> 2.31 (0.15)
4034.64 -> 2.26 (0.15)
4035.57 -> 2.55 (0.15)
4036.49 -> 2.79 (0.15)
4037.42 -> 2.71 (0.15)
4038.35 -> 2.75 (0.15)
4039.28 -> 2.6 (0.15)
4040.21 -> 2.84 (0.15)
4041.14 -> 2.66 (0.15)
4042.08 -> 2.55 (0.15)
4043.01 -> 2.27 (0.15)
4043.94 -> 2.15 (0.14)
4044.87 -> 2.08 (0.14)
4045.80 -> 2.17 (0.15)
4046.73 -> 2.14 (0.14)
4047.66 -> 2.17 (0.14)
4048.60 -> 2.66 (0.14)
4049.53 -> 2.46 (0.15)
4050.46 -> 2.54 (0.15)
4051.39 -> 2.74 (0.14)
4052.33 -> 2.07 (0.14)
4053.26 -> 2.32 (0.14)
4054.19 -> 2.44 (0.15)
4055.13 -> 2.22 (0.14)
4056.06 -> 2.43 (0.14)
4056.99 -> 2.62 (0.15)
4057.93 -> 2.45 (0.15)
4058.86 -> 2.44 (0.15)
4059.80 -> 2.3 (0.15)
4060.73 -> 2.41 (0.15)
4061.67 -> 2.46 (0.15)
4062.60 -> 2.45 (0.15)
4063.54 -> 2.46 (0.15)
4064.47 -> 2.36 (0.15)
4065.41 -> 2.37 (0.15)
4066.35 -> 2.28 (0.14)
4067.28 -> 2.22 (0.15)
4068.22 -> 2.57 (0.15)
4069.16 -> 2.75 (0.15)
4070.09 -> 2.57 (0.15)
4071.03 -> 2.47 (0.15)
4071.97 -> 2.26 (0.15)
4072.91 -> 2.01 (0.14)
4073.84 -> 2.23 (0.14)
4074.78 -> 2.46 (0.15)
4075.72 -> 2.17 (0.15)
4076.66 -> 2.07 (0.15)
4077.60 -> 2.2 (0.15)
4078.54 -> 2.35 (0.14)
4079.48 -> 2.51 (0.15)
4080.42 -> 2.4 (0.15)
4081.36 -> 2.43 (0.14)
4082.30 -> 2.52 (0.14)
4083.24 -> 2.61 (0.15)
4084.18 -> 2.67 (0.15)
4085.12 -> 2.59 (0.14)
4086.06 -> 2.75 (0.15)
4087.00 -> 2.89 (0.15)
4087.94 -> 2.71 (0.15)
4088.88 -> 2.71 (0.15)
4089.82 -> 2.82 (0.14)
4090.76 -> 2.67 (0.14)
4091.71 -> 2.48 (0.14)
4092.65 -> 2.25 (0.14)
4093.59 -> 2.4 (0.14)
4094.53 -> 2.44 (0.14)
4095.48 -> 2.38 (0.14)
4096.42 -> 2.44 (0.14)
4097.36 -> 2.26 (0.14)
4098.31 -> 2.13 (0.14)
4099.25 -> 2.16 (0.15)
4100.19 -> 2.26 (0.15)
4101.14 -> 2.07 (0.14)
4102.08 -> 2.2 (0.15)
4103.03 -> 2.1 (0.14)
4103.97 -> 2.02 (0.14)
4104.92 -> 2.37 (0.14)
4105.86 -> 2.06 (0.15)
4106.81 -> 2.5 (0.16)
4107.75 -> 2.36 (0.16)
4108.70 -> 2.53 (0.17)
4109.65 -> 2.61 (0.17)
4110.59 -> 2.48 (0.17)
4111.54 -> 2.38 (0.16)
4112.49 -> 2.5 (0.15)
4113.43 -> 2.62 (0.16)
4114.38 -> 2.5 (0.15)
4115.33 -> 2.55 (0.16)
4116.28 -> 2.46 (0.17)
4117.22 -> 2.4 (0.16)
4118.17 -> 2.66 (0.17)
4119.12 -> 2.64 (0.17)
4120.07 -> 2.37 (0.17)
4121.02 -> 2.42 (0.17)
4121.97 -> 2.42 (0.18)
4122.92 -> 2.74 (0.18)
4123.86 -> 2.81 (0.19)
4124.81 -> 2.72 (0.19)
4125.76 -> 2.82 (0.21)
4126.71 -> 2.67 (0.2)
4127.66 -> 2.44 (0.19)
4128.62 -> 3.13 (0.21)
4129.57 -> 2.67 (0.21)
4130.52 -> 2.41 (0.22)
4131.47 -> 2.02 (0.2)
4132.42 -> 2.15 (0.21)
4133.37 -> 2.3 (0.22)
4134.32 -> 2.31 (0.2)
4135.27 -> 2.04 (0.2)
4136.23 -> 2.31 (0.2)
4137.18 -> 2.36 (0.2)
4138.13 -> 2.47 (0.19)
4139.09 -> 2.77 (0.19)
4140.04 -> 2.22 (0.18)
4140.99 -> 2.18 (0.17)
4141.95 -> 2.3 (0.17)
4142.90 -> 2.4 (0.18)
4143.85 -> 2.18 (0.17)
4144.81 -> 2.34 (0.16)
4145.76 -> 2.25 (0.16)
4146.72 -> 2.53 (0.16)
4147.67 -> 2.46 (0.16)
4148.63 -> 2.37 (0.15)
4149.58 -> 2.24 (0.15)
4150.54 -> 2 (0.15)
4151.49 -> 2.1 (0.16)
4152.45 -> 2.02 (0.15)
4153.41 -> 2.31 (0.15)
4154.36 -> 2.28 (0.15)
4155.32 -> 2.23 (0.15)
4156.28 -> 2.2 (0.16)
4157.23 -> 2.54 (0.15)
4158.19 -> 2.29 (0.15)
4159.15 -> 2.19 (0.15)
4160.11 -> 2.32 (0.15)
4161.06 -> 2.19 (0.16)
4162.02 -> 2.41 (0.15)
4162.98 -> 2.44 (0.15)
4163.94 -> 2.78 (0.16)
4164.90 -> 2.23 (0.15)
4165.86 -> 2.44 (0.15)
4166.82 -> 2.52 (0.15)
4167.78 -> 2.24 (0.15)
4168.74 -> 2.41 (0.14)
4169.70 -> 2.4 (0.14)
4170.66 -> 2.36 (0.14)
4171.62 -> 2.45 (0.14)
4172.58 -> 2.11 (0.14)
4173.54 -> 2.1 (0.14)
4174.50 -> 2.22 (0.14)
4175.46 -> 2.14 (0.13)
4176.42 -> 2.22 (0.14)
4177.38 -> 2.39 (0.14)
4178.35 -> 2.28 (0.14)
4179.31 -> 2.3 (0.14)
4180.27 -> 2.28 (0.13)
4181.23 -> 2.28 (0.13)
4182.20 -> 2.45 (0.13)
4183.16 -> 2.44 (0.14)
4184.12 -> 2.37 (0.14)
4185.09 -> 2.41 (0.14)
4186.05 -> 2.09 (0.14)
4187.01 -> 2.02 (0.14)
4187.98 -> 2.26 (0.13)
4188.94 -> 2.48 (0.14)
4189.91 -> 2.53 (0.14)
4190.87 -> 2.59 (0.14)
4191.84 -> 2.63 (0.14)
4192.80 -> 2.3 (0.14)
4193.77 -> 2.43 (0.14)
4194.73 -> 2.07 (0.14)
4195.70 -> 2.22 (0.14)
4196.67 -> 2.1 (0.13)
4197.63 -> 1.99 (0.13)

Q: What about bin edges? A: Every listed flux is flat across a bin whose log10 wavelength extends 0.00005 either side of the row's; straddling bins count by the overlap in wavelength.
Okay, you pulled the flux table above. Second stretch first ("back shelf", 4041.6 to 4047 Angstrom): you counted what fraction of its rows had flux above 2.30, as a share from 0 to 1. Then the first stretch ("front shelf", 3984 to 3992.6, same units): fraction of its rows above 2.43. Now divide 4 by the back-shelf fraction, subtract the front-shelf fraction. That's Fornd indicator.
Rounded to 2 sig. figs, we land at 24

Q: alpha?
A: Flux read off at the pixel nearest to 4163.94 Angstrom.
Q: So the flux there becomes 2.78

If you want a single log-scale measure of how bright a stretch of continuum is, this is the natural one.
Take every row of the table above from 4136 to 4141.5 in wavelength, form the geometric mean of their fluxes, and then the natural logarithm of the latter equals 0.87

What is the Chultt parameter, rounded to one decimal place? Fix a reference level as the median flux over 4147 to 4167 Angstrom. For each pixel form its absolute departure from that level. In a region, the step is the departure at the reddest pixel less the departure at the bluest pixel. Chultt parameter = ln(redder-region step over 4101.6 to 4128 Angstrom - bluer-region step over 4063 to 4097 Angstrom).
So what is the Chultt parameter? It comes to -2.5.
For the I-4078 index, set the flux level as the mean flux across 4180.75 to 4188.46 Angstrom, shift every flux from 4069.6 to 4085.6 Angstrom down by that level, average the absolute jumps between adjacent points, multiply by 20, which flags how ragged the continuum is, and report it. 2.9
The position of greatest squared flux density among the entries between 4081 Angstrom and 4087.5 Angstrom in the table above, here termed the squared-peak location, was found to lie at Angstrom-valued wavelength 4087.00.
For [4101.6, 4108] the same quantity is 4106.81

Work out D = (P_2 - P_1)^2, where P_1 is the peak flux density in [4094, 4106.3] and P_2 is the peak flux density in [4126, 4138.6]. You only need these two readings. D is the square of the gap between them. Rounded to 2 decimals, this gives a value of 0.48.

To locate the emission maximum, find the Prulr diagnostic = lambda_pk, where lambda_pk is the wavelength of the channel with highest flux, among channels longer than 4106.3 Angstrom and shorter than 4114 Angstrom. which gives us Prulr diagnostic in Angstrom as 4113.43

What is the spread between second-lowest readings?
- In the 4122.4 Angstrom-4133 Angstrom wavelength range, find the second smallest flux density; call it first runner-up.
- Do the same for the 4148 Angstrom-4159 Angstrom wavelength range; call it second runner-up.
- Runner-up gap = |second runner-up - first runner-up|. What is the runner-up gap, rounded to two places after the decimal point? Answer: 0.13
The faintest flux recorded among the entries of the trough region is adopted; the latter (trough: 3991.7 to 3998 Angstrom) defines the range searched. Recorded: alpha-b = 2.05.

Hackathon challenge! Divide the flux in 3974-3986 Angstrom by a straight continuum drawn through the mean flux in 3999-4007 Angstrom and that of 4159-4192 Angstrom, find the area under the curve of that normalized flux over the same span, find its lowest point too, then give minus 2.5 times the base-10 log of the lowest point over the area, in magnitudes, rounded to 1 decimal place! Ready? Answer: 3.0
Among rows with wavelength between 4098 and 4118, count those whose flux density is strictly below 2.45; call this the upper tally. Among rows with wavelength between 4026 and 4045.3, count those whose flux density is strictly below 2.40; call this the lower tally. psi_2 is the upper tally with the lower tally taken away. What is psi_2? 2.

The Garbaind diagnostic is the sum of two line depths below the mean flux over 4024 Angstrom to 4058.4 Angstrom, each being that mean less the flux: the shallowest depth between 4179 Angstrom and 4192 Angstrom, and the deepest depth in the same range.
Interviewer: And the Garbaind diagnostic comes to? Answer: 0.23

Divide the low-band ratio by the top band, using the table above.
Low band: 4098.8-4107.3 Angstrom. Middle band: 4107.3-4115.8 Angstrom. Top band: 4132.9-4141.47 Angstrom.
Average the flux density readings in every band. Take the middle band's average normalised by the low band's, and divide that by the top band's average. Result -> 0.49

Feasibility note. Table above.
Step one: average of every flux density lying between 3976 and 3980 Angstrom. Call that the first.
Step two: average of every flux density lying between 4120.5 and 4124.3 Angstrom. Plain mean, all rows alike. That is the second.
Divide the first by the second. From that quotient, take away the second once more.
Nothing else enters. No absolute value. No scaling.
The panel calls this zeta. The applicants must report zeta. -1.89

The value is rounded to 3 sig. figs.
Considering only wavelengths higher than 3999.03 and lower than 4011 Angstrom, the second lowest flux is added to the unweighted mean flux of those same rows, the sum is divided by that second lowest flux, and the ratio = 2.05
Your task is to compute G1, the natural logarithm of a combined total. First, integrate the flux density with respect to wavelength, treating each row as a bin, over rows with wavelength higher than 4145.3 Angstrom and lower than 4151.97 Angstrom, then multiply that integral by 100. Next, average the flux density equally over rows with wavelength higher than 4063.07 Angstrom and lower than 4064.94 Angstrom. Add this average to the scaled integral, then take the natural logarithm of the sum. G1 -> 7.3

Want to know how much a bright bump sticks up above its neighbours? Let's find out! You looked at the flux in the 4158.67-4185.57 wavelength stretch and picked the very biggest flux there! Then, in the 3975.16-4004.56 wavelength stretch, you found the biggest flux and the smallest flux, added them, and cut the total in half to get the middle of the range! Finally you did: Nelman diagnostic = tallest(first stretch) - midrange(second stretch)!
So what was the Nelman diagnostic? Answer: 0.71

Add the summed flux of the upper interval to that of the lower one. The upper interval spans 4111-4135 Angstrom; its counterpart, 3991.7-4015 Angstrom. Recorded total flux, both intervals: 122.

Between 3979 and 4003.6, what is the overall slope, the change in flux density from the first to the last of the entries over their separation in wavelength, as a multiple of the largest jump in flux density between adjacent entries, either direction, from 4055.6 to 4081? 0.05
